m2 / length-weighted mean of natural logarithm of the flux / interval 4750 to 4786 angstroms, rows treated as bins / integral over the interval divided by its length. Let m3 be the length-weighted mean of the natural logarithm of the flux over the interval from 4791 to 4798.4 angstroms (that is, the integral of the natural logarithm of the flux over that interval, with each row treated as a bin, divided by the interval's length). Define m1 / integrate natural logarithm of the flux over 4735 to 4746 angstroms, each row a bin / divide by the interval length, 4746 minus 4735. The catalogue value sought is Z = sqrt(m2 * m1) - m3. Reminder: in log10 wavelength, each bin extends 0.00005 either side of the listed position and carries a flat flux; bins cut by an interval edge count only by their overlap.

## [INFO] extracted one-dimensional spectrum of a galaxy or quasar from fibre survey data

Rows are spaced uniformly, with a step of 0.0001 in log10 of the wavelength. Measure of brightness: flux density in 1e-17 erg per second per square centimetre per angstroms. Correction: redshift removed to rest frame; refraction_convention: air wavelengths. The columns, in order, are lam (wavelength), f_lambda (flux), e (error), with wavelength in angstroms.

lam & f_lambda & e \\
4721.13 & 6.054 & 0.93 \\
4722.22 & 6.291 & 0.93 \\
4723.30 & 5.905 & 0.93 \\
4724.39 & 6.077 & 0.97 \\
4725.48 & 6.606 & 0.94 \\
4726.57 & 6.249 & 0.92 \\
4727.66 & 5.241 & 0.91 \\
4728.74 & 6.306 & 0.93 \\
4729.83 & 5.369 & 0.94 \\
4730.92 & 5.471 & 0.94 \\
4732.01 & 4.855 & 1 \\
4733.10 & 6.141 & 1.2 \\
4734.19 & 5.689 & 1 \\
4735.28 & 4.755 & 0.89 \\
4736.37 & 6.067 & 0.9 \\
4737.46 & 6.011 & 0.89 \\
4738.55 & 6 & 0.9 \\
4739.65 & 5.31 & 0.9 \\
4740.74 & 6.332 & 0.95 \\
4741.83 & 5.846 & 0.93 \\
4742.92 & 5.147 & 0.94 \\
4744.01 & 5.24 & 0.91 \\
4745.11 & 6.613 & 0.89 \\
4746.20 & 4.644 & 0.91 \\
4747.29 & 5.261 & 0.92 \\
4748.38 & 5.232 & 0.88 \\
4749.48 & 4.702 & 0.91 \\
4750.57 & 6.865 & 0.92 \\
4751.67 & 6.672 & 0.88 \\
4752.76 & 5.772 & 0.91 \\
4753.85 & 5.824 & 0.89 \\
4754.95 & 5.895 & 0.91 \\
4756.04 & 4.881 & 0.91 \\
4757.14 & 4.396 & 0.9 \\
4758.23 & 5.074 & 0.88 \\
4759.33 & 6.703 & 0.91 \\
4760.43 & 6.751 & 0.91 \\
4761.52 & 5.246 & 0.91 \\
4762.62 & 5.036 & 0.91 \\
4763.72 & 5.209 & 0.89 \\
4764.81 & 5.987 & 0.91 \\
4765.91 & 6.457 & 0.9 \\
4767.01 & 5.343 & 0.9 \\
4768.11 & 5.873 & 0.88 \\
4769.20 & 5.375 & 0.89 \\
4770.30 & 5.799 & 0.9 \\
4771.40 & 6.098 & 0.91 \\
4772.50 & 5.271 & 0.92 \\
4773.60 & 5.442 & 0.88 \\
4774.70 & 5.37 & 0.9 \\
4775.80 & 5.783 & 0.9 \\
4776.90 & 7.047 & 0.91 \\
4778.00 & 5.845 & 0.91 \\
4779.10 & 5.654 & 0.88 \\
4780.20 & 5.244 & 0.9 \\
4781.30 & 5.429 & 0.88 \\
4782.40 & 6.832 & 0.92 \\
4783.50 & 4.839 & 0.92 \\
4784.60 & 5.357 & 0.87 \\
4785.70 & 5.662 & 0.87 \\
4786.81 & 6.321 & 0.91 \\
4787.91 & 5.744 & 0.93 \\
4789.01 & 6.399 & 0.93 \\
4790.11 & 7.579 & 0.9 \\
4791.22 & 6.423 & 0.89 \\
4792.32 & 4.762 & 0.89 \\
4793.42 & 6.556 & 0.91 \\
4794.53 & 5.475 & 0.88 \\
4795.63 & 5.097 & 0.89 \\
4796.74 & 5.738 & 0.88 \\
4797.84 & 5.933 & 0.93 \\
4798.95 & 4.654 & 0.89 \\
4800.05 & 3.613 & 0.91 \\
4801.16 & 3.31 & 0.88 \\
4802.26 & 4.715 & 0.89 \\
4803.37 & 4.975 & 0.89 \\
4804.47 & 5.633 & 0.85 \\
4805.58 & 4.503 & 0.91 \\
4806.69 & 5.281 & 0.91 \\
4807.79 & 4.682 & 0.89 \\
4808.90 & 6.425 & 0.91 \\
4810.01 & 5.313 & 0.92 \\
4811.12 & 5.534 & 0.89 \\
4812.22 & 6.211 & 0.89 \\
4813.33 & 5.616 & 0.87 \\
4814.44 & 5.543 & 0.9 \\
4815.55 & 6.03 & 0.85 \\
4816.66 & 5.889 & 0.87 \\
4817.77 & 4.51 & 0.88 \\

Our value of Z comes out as 0.01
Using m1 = 1.74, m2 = 1.74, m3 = 1.73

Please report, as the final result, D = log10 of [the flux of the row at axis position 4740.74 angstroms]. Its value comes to 0.80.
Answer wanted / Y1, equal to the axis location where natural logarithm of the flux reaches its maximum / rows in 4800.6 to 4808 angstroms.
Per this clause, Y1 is 4804.47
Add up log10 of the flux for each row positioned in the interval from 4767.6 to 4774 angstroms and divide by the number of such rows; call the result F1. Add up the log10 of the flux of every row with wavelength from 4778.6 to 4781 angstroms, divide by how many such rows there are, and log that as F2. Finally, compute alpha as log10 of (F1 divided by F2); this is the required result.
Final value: 0.009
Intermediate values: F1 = 0.751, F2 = 0.74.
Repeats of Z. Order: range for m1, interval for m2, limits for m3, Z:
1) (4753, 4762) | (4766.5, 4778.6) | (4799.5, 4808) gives 0.22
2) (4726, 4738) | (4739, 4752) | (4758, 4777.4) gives -0.02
